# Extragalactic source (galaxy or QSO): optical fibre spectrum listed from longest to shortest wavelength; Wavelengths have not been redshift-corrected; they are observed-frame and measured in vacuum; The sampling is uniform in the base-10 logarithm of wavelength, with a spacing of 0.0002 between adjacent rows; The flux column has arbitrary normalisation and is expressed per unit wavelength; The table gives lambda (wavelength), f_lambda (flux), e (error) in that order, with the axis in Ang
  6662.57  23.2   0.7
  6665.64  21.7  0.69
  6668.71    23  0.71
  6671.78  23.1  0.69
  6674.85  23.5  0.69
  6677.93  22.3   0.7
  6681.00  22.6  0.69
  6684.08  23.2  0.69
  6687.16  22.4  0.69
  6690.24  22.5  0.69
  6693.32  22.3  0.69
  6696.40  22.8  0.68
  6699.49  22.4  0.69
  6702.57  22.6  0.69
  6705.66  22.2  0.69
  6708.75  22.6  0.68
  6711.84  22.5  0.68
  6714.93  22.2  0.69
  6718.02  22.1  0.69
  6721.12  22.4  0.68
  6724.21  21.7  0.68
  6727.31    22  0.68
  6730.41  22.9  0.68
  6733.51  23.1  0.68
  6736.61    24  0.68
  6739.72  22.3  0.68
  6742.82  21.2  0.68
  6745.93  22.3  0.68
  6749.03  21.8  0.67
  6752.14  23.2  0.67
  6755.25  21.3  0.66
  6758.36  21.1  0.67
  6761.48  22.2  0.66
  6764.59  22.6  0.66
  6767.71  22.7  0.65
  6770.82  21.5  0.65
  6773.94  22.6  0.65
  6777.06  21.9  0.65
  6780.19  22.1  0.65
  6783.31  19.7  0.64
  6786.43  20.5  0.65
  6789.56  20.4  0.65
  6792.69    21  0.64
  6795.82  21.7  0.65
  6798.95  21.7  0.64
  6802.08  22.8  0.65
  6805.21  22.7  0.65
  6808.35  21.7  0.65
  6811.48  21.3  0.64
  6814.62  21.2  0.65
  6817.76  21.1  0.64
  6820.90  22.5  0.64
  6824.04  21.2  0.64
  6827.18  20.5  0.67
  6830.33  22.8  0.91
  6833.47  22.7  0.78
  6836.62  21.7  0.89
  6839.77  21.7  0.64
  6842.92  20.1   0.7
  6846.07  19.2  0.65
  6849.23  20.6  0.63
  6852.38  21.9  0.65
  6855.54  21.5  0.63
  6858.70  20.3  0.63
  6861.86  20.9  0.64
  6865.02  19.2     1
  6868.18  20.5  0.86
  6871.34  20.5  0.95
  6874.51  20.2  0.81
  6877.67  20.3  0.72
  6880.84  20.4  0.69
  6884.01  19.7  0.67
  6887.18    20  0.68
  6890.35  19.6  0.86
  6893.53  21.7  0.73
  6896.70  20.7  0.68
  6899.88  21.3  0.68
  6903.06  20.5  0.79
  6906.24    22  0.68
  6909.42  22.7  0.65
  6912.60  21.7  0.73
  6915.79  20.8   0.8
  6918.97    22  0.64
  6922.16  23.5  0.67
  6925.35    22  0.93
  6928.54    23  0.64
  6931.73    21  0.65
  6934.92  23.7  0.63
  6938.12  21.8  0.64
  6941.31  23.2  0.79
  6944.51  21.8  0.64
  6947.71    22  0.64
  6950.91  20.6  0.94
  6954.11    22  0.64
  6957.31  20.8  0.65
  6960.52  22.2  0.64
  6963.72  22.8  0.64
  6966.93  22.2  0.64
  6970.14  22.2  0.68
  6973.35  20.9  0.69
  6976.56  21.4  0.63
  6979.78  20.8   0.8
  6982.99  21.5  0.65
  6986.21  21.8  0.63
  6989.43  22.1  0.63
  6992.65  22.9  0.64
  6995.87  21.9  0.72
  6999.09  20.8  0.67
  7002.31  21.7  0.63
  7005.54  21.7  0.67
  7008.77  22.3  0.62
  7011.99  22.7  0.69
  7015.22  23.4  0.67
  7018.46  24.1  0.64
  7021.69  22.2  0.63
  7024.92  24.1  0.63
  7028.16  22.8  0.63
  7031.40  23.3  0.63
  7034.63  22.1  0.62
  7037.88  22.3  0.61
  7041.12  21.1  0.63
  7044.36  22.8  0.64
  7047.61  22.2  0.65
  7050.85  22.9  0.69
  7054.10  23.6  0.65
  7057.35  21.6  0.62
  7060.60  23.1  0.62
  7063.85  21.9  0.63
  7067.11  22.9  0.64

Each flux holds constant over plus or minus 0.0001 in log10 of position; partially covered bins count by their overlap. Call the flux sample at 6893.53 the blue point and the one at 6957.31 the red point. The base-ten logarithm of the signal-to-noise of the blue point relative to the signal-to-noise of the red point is -0.03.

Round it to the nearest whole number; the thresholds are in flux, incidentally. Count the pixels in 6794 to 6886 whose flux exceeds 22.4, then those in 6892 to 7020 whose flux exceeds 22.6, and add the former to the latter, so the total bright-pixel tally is 15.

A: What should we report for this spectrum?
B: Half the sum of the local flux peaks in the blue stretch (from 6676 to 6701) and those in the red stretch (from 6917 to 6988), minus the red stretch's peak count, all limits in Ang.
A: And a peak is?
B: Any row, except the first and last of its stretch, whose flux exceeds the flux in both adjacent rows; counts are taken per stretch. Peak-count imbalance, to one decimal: -2.5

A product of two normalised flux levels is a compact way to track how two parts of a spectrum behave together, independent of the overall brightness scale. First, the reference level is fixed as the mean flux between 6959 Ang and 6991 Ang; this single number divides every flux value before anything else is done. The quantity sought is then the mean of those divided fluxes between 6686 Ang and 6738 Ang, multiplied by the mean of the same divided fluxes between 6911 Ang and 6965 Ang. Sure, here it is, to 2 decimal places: 1.05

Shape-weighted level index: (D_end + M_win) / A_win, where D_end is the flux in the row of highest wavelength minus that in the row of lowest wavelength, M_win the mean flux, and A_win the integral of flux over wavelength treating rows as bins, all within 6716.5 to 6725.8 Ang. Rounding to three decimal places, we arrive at 0.106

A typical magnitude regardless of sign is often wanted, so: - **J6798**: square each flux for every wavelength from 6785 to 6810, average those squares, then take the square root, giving 21.6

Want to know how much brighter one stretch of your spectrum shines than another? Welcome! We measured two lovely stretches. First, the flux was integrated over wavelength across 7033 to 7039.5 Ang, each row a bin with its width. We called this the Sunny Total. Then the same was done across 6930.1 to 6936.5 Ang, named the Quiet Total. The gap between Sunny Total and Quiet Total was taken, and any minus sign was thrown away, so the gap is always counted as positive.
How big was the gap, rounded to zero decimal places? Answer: 1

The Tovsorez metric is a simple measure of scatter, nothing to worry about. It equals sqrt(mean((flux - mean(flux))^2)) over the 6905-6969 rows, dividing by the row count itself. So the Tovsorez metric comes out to 0.86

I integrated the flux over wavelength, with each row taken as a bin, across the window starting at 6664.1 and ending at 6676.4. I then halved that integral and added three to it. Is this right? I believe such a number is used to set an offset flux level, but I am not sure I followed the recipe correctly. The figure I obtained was 143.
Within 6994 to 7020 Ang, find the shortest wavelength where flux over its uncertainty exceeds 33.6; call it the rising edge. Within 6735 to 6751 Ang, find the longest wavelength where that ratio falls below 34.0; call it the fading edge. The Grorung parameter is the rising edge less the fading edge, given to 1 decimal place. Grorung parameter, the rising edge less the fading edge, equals 253.3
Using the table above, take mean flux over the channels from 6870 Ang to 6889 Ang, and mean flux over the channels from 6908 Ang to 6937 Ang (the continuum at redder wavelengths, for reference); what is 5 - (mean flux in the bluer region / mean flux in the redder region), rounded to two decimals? 4.09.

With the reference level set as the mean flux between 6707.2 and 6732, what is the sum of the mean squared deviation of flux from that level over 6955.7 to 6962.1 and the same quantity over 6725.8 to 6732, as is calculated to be 1.4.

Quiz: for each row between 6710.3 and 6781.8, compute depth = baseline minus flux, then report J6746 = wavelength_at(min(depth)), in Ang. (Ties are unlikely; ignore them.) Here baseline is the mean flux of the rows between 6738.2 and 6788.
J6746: 6736.61 Ang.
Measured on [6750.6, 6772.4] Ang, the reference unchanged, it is 6752.14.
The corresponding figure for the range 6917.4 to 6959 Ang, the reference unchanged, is 6934.92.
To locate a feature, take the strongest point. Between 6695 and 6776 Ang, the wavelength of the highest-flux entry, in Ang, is 6736.61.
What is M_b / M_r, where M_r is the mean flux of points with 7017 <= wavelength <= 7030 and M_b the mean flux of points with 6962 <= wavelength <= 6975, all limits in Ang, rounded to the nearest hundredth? 0.95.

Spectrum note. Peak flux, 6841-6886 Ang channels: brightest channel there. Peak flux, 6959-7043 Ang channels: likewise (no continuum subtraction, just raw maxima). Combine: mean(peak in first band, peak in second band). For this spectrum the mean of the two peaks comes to 23.0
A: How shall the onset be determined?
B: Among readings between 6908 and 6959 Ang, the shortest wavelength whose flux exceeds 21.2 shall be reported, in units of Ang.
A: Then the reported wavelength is 6909.42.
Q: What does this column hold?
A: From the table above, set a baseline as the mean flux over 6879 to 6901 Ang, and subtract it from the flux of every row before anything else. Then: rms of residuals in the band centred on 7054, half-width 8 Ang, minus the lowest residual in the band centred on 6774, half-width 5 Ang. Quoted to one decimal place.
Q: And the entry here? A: 1.3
